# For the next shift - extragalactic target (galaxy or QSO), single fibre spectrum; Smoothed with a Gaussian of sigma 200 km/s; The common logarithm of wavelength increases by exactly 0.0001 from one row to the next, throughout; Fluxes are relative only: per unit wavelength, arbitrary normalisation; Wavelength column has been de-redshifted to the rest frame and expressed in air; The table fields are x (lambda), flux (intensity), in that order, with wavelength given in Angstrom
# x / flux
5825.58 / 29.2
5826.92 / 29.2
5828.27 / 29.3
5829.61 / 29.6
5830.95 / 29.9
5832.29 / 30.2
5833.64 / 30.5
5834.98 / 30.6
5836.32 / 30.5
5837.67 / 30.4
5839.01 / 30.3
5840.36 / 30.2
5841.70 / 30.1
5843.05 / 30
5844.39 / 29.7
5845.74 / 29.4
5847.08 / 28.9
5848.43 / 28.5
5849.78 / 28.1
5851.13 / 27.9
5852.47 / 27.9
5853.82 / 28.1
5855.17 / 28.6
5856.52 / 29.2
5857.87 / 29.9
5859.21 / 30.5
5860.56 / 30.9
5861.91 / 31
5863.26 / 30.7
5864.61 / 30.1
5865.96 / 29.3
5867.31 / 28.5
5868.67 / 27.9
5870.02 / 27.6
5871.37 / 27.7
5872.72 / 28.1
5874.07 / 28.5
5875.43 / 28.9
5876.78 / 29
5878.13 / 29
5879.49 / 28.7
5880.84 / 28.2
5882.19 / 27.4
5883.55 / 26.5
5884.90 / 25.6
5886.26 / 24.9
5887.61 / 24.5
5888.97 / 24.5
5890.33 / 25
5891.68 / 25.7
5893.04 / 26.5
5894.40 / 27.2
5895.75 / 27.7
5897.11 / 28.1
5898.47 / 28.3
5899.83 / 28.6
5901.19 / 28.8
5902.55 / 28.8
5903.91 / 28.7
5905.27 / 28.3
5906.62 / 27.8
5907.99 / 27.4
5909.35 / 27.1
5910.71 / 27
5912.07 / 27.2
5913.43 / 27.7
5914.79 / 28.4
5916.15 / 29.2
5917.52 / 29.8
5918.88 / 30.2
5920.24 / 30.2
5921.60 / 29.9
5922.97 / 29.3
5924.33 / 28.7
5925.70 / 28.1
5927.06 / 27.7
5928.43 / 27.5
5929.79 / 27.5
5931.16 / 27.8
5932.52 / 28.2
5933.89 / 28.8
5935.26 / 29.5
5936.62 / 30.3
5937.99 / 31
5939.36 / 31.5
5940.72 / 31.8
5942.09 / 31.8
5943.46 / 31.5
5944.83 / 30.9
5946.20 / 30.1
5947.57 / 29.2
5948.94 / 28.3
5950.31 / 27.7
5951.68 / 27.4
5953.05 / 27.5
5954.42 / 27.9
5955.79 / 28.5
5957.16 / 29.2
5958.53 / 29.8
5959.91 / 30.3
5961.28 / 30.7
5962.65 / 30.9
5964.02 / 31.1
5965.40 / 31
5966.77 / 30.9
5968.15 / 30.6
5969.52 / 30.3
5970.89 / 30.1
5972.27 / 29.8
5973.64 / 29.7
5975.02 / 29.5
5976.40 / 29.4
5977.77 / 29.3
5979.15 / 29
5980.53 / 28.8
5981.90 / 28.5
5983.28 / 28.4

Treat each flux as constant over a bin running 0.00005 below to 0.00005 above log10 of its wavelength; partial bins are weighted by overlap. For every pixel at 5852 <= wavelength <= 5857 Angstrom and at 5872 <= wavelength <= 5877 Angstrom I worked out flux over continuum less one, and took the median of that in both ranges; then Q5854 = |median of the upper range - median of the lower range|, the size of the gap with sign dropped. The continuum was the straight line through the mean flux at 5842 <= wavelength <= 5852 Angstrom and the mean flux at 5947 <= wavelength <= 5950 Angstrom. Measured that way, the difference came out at 0.01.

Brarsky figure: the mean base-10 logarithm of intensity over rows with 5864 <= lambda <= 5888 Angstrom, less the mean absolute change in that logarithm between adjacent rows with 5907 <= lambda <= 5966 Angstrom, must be 1.44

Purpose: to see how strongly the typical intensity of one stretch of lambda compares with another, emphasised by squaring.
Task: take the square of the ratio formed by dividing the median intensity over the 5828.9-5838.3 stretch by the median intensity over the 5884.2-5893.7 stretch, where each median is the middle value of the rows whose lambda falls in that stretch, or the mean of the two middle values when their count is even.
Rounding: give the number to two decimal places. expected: 1.48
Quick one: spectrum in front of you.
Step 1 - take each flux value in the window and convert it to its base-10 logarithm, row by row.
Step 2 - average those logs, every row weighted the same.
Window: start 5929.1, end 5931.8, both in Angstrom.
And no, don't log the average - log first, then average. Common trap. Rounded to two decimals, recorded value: 1.44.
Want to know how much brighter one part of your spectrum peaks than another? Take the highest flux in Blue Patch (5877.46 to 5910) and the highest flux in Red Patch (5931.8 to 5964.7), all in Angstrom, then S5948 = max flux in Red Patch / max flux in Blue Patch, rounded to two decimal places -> 1.10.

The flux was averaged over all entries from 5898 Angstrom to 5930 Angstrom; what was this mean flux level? 28.4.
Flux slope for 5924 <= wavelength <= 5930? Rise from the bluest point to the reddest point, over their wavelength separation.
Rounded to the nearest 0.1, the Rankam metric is -0.2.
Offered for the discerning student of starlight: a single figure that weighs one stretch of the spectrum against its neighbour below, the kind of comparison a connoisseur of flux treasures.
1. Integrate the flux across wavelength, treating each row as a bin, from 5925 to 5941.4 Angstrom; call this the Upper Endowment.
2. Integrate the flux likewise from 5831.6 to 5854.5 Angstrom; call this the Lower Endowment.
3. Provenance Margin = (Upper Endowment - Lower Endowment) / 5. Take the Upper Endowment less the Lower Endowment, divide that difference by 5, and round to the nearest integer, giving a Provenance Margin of -39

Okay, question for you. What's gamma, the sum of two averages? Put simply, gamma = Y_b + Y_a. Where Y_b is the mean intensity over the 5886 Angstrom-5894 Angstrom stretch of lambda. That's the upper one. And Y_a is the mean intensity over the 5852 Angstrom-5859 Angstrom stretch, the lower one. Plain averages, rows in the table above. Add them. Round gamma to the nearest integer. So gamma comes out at 54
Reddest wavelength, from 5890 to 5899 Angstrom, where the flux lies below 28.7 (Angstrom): 5898.47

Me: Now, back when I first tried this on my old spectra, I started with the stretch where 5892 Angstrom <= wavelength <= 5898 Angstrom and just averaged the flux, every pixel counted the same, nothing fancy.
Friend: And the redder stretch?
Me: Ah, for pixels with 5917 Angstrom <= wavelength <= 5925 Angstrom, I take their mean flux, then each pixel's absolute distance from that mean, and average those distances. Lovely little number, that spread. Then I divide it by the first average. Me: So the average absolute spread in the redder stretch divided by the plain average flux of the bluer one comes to 0.017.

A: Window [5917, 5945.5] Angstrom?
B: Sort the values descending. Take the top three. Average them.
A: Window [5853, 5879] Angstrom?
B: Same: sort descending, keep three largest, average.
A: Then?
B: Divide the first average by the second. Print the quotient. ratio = 1.03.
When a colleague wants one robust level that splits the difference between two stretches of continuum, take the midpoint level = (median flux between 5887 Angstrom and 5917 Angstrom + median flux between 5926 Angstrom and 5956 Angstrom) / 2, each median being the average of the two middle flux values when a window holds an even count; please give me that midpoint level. 28.2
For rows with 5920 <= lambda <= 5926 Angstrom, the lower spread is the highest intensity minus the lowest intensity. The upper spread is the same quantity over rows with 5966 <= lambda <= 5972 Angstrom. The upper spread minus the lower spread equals -1.3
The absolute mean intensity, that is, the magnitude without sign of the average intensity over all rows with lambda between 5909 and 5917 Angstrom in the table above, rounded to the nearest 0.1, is 27.8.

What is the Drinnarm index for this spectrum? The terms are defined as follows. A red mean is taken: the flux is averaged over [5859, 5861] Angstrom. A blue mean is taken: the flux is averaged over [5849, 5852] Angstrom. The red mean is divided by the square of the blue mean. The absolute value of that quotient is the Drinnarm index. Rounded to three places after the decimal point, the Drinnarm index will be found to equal 0.039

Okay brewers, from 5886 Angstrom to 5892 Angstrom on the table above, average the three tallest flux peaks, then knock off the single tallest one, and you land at -0.50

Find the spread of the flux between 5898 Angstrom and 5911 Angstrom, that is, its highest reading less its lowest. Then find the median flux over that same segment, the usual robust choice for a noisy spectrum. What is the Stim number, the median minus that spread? 26.5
